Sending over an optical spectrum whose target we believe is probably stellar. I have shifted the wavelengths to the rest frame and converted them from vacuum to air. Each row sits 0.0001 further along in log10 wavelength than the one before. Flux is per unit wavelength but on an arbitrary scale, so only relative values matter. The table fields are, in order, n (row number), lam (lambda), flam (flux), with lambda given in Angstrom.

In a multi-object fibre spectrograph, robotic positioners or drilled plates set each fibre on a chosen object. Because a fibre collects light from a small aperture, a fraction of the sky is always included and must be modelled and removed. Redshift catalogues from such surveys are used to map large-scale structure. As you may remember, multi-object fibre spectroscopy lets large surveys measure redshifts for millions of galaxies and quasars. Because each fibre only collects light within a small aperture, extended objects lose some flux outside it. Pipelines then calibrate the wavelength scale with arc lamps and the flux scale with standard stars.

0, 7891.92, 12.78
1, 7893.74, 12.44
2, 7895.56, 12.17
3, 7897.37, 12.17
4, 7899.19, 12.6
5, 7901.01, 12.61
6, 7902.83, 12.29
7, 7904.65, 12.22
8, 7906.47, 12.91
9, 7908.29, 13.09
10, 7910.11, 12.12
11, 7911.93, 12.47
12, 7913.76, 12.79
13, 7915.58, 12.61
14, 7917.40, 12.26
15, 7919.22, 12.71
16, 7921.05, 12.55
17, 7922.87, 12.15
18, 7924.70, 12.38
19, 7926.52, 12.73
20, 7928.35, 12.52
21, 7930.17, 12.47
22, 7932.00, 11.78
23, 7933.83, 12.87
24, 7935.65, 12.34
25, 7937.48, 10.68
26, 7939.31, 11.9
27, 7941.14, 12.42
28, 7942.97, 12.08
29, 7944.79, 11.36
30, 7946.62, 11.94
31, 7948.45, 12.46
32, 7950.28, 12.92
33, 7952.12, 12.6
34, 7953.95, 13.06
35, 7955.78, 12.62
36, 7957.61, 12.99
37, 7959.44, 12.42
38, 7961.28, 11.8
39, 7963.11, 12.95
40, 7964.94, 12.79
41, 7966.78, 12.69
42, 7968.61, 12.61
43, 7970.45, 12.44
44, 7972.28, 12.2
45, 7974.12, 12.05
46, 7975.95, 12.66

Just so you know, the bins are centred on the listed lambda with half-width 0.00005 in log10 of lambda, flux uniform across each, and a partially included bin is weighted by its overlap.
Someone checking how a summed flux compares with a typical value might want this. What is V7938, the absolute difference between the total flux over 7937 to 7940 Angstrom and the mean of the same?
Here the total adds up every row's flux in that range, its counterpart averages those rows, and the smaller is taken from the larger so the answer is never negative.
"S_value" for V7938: 11.3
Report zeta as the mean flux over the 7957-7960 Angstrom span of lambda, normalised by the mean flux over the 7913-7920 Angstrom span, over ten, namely 0.1009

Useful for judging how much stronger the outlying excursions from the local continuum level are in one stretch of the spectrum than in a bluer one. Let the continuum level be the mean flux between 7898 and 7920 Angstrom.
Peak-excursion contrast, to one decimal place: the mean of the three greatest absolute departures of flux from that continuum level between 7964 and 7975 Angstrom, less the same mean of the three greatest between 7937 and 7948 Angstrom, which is -0.9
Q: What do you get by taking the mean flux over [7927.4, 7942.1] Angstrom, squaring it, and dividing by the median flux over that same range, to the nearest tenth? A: 11.9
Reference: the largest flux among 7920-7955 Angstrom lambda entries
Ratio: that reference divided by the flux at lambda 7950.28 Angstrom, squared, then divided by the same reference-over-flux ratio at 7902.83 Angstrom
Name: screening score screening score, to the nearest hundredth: 0.96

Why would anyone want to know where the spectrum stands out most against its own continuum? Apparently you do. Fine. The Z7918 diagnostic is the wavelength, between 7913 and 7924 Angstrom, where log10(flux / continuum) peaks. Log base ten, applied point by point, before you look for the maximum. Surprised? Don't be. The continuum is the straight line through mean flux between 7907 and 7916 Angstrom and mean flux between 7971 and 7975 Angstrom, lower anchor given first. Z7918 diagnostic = 7913.76 Angstrom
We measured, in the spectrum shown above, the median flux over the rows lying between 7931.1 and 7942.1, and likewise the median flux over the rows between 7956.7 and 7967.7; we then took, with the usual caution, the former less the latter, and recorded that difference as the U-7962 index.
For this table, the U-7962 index -0.62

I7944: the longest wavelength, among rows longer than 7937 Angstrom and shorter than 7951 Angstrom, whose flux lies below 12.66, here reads 7948.45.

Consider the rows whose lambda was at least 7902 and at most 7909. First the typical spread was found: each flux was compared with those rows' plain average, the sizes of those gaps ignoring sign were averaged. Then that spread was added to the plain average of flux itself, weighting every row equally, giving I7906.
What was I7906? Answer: 13.0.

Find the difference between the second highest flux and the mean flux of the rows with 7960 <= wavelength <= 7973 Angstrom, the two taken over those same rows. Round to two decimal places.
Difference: 0.29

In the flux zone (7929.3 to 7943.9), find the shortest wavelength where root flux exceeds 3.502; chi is 7930.17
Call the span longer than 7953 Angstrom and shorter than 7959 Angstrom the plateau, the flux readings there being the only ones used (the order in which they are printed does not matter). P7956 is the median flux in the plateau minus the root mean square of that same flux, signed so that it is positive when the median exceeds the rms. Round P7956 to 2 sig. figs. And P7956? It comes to 0.099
